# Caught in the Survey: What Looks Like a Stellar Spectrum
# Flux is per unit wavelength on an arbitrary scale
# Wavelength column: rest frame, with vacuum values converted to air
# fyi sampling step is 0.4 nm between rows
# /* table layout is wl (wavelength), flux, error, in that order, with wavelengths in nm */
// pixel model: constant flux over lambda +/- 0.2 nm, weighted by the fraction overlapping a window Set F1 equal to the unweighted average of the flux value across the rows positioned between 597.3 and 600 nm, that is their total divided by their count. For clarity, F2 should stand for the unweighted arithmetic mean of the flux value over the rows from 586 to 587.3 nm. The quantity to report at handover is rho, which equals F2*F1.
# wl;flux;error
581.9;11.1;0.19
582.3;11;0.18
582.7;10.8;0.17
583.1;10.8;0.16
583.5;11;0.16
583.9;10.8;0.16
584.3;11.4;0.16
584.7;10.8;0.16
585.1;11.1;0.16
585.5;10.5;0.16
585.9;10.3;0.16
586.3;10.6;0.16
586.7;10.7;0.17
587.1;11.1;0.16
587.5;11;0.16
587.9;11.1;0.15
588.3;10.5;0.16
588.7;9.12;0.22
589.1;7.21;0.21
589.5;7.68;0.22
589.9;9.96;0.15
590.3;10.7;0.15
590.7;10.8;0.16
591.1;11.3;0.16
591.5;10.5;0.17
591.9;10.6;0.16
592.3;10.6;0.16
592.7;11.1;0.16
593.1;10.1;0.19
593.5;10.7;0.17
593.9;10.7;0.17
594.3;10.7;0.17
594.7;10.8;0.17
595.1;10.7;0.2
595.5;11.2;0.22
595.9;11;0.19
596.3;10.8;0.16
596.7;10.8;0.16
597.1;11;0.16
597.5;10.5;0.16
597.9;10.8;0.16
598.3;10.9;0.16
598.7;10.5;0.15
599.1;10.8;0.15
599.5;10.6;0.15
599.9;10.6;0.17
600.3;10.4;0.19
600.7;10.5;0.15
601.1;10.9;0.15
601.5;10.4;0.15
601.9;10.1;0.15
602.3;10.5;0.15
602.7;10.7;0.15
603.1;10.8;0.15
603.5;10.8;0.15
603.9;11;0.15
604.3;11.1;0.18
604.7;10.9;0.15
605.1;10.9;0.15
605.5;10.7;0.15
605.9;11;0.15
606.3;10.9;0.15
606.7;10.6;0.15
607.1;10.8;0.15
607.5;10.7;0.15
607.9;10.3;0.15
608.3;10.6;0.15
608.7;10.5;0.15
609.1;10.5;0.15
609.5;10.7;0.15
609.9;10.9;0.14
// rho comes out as 115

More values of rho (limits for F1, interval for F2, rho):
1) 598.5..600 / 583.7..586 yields 115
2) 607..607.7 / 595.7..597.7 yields 116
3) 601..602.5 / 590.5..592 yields 113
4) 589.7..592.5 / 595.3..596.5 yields 117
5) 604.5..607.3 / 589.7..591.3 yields 116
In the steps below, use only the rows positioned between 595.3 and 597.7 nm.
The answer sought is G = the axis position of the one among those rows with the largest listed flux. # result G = 595.5 nm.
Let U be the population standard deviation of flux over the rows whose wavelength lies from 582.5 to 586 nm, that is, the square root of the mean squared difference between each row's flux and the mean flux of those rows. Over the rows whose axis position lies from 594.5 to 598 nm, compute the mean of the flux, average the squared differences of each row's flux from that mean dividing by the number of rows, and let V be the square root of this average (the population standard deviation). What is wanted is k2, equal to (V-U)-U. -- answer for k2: -0.41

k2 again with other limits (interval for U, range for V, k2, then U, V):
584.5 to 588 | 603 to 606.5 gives -0.44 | 0.279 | 0.1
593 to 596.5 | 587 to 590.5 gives 0.85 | 0.279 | 1.4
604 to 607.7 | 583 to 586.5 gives 0.01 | 0.150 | 0.3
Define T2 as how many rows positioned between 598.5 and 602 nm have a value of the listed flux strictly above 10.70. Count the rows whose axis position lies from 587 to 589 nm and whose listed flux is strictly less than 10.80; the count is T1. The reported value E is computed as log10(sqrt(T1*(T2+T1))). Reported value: 0.45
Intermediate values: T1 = 2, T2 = 2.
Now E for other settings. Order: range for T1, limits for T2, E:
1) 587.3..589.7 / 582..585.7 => 0.84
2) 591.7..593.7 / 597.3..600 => 0.72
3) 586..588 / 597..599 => 0.50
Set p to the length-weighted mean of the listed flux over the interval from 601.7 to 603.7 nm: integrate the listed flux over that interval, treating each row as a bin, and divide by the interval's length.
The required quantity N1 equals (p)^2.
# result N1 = 112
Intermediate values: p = 10.6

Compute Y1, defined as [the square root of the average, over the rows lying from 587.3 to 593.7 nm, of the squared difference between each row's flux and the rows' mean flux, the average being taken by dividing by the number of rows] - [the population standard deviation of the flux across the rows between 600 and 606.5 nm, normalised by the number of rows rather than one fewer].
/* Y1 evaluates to 0.9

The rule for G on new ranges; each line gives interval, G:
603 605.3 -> 604.3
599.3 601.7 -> 601.1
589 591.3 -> 591.1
